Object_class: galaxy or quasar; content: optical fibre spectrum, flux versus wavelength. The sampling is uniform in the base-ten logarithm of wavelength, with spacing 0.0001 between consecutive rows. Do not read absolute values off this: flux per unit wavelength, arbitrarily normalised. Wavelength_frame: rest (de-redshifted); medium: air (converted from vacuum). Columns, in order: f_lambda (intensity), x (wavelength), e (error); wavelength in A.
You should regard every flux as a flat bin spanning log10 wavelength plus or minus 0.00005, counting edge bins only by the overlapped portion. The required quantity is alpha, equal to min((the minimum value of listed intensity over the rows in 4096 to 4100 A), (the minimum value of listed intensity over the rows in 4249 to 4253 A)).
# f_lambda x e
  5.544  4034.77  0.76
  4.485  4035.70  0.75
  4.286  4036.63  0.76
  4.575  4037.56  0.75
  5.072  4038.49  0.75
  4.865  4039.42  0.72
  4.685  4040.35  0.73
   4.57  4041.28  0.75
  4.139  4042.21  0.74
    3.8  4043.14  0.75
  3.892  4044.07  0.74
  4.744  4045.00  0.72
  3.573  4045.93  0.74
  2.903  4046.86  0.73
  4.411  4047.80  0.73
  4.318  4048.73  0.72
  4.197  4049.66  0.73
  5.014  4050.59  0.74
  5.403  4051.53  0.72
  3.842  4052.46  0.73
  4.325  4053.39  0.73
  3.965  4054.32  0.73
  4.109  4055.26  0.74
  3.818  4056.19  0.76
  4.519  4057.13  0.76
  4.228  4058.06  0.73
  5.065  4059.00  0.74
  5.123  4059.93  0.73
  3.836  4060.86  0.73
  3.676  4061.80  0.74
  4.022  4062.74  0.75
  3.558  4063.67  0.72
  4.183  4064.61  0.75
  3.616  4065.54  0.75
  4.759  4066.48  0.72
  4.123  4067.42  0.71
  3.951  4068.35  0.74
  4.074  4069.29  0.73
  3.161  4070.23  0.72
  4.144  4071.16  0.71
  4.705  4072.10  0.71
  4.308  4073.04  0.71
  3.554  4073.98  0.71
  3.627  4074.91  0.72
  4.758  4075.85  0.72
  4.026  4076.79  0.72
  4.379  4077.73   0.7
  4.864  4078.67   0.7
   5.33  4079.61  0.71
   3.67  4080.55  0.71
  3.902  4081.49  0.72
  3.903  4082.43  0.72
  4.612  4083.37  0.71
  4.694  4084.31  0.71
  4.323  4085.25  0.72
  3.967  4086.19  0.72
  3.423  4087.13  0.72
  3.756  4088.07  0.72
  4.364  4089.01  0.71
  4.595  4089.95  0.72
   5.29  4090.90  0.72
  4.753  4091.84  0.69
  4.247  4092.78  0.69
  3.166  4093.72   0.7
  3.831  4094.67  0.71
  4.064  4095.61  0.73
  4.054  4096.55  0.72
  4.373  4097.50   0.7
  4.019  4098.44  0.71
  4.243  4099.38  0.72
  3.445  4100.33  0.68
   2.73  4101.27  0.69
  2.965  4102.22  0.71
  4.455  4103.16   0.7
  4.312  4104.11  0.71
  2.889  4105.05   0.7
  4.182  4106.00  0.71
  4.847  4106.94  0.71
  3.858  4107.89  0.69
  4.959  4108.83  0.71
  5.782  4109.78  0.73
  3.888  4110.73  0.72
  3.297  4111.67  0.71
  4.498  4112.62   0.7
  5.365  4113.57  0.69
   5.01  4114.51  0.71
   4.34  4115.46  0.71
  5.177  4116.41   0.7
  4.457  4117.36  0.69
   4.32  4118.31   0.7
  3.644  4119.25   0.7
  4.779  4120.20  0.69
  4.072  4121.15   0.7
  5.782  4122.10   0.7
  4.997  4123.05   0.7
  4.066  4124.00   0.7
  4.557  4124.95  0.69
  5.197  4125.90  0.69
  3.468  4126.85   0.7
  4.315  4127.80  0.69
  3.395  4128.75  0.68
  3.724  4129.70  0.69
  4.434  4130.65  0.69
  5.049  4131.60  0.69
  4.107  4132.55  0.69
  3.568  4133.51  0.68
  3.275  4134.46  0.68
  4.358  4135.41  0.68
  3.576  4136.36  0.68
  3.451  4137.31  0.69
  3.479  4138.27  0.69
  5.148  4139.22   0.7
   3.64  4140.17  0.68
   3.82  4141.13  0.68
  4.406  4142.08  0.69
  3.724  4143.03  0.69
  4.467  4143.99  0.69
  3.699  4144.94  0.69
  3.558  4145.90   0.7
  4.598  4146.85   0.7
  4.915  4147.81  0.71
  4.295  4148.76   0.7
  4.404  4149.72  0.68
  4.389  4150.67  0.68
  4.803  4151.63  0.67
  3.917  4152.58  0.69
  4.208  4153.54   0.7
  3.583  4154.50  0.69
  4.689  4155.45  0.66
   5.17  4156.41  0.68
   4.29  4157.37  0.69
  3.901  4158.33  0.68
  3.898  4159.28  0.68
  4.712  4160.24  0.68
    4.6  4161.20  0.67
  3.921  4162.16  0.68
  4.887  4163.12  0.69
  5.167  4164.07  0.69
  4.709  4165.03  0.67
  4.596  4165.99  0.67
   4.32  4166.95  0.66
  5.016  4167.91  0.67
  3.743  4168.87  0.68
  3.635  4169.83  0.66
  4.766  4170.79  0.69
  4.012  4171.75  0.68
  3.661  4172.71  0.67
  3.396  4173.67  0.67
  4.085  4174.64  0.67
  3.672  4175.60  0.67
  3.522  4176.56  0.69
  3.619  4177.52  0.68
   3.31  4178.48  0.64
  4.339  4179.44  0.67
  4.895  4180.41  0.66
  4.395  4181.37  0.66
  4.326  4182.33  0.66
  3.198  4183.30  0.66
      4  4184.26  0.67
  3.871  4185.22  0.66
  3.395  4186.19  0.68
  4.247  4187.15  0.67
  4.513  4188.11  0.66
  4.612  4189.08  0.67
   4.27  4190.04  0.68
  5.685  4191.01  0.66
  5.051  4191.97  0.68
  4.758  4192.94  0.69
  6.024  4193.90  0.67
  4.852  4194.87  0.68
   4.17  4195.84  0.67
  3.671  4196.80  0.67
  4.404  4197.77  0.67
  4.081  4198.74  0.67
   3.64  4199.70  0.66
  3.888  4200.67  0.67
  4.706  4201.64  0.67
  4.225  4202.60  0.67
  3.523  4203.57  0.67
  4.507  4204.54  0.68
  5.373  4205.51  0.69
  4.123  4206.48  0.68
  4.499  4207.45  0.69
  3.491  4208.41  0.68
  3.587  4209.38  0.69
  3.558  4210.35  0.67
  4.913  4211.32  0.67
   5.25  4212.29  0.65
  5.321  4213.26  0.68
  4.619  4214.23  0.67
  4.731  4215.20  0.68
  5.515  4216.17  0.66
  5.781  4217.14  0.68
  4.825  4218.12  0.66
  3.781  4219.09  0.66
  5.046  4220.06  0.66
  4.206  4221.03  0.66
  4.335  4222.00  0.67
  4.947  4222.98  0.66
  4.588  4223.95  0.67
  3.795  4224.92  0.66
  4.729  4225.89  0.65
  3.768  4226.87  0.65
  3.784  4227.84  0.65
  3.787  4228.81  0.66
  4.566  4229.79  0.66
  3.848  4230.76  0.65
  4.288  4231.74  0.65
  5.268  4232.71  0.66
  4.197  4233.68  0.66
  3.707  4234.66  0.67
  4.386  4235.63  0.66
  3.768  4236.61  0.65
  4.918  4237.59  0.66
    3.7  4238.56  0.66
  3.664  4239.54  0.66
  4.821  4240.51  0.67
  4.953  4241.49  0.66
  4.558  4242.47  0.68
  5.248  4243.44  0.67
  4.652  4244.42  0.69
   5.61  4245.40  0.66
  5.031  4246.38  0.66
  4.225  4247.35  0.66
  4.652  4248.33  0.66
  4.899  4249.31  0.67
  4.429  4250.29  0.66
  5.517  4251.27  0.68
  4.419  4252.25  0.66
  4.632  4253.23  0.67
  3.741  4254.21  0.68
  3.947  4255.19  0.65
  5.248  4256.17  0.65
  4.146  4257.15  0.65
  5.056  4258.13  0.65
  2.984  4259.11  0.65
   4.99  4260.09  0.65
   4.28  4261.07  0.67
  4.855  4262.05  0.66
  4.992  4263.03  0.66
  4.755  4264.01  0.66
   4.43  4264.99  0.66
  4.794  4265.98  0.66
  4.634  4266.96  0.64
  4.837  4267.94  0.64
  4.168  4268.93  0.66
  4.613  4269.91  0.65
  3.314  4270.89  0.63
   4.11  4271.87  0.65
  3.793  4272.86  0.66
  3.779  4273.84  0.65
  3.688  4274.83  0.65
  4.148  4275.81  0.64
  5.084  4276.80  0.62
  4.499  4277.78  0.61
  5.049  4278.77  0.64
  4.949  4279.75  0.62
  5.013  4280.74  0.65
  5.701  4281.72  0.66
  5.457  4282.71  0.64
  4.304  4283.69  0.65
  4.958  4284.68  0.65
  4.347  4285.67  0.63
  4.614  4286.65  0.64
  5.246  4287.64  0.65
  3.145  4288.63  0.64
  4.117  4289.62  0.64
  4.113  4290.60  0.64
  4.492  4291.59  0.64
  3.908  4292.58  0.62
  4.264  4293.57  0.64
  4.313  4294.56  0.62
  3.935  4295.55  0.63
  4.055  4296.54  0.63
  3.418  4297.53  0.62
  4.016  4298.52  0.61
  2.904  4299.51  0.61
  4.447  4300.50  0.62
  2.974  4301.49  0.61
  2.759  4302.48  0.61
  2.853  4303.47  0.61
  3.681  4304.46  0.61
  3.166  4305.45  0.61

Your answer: 4.0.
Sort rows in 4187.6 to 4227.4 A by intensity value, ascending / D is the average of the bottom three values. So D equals 3.52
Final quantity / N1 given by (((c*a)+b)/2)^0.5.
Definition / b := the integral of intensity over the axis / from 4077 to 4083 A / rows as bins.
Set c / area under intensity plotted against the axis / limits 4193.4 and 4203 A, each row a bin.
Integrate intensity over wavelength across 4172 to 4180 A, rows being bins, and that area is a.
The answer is 25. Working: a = 30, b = 26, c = 42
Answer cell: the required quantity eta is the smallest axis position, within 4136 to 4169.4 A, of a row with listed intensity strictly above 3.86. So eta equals 4139.22 A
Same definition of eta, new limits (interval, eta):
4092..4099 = 4092.78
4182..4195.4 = 4182.33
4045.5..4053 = 4047.80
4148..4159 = 4148.76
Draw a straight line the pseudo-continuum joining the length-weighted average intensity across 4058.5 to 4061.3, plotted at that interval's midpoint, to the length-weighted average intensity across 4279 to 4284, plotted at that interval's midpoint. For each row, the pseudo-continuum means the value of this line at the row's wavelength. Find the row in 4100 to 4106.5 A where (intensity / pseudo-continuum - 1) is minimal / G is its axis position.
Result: 4101.27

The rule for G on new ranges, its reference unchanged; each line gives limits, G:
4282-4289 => 4288.63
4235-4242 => 4239.54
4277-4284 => 4283.69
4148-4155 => 4154.50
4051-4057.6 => 4056.19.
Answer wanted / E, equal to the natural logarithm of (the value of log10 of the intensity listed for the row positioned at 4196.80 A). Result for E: -0.57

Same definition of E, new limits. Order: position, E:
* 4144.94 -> -0.57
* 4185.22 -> -0.53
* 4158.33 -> -0.53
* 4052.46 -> -0.54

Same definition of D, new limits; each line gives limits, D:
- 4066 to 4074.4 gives 3.56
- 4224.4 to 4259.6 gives 3.45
